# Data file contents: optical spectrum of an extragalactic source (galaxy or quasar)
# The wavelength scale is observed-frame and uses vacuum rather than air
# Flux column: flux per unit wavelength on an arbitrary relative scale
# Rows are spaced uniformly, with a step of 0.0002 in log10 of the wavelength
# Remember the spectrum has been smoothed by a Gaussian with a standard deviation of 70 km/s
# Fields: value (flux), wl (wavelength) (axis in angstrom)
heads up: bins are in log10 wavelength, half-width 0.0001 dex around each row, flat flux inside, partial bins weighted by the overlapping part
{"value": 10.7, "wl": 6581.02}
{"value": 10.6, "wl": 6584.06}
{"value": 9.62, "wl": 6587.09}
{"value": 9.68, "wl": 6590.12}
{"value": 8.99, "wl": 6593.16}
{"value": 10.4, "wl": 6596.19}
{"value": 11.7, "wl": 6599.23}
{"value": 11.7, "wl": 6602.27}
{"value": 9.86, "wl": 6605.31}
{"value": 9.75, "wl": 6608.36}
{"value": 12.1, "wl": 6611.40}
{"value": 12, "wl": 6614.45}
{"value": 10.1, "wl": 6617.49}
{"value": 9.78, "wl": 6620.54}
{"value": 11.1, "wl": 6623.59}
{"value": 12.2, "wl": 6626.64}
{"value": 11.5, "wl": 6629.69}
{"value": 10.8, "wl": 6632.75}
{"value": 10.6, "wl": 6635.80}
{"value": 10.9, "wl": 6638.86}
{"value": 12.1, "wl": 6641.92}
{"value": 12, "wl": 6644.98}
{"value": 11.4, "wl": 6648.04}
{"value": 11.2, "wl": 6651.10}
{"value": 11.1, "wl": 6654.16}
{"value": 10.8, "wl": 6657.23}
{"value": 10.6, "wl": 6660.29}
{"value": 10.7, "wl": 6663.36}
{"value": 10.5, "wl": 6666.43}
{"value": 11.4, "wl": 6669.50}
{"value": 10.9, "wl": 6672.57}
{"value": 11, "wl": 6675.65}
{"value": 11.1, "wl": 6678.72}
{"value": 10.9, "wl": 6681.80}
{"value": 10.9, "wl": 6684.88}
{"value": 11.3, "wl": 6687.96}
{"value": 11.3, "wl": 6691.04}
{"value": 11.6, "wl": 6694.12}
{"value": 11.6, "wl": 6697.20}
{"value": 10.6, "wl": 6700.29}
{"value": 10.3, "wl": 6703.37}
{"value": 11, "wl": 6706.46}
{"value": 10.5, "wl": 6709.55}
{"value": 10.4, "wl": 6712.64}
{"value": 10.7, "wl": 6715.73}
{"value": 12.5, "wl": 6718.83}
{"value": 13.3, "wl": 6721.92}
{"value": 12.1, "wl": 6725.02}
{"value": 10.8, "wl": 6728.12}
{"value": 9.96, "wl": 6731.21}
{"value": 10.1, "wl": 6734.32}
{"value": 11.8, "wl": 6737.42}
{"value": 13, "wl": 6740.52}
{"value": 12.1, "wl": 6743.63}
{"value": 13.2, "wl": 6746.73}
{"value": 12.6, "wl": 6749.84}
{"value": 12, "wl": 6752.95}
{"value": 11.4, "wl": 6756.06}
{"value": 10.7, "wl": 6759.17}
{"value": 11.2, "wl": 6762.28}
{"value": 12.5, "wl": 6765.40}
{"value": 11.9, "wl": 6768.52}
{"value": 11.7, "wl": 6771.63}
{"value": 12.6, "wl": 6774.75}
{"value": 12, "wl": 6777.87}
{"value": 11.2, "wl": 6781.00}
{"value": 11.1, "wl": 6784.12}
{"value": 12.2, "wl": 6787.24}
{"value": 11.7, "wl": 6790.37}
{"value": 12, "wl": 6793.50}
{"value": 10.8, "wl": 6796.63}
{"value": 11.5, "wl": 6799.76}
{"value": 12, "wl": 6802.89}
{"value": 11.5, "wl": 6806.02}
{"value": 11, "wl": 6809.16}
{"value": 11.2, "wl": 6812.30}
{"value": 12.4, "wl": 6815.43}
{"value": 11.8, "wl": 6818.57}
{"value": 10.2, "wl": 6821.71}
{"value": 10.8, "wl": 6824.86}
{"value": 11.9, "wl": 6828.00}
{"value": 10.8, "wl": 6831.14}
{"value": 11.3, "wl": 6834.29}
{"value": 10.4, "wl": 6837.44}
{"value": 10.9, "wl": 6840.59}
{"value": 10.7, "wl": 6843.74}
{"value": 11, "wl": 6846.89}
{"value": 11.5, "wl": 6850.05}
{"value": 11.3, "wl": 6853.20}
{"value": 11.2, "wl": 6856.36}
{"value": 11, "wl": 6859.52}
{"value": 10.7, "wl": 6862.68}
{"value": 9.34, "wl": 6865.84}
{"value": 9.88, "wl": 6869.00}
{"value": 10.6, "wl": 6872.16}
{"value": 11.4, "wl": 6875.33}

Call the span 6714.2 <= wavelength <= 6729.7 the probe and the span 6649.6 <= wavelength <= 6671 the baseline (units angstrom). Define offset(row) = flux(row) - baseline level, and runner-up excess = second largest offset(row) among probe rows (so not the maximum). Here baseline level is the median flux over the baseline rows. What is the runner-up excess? 1.7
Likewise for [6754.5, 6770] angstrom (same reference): 1.1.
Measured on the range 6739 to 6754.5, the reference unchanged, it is 2.2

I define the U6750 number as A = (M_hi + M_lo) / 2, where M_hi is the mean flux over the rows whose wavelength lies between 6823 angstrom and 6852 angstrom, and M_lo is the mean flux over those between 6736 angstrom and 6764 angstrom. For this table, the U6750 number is 11.52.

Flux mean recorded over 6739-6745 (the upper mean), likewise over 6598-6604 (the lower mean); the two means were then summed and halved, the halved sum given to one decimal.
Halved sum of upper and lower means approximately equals 12.1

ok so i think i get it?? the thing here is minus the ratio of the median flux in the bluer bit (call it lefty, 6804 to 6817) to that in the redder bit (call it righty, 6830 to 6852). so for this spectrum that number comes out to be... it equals -1.04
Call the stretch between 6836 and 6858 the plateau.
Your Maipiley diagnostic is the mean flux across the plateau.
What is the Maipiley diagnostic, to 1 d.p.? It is 11.0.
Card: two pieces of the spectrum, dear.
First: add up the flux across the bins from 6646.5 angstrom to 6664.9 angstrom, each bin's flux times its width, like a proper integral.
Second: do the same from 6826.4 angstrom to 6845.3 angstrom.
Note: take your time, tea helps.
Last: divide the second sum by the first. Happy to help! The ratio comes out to 1.03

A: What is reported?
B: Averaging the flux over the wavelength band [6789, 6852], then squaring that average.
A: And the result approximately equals 127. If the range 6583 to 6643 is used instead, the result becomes 116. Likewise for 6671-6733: 124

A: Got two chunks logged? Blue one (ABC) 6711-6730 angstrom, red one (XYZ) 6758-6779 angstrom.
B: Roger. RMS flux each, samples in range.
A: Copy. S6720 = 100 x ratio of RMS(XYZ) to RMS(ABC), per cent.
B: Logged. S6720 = 101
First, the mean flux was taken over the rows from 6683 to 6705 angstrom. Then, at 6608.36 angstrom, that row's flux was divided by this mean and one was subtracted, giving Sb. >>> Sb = -0.12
